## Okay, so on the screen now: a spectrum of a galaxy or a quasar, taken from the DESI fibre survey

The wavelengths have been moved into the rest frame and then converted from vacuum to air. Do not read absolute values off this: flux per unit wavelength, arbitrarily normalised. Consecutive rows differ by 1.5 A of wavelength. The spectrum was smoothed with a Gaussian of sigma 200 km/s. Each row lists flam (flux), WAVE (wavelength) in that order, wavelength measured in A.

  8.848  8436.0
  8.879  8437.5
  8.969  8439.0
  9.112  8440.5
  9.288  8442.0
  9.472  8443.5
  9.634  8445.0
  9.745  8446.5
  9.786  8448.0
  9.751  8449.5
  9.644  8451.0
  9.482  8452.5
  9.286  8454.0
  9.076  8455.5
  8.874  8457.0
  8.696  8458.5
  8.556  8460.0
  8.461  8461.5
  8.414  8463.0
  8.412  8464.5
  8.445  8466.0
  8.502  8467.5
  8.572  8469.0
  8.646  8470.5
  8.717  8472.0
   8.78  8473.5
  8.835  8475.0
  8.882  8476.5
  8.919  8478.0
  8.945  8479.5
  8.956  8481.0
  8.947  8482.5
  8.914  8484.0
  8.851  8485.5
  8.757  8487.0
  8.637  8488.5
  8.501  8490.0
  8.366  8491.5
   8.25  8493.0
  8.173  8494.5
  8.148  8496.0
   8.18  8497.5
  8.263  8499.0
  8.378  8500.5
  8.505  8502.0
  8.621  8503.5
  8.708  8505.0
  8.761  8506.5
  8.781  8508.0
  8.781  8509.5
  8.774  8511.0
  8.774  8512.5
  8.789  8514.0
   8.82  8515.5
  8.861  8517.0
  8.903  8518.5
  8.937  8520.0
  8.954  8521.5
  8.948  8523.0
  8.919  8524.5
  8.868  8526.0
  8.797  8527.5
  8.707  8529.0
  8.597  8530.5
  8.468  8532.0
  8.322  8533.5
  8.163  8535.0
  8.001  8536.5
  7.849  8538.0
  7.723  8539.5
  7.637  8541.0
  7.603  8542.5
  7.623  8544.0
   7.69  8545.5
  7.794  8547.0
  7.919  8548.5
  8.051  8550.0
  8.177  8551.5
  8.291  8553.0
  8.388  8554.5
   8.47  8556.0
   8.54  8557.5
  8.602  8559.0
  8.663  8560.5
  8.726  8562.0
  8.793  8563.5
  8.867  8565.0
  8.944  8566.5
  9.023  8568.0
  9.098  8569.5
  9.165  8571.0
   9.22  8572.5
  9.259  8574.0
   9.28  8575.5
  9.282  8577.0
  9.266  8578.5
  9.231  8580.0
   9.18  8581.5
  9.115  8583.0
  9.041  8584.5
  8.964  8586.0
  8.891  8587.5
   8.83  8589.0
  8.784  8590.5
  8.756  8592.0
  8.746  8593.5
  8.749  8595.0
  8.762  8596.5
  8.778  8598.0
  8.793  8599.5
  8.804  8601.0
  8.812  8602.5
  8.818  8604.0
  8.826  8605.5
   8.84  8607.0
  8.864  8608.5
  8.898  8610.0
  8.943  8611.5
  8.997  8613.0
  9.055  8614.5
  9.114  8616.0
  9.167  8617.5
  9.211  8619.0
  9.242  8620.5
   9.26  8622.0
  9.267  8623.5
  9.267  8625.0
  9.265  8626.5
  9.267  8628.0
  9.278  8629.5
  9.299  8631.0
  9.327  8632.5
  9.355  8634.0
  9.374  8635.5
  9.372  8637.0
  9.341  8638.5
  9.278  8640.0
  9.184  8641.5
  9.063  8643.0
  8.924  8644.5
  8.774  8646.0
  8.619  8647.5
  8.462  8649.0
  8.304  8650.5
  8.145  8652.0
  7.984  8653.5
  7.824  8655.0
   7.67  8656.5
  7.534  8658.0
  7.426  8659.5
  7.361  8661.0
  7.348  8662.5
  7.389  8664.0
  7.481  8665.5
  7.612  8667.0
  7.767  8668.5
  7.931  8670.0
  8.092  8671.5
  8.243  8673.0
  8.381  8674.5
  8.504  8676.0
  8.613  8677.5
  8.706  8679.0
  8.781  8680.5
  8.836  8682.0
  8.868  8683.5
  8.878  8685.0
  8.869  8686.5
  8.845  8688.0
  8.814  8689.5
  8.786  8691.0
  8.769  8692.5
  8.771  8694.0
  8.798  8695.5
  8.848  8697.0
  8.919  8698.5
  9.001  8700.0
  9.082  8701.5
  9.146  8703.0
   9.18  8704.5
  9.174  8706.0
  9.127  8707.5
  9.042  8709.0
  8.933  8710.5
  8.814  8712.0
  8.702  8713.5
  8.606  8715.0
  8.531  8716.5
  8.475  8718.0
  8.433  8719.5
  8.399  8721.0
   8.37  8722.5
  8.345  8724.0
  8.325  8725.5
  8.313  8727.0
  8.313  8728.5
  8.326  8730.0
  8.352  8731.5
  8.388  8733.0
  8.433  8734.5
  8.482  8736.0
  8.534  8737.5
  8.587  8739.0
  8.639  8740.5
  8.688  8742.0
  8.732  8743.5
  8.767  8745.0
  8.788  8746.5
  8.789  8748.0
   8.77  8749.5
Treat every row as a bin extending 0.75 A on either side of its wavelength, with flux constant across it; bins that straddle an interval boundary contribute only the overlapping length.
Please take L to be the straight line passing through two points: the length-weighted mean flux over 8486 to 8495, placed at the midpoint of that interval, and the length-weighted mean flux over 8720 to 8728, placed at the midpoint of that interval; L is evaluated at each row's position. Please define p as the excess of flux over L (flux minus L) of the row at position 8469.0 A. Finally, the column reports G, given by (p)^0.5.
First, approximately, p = 0.1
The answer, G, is 0.3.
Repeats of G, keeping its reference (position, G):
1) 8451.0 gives 1.1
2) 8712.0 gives 0.7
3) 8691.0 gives 0.6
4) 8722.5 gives 0.1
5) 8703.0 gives 0.9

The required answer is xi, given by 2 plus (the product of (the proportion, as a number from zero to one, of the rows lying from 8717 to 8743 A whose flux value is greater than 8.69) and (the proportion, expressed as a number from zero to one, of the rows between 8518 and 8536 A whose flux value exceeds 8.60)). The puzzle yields 2.0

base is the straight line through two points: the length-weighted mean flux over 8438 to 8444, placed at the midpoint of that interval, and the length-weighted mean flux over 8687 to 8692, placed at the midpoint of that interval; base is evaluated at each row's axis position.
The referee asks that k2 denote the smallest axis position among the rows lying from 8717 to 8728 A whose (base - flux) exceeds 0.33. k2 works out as 8719.5 A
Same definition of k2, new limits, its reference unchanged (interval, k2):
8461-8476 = 8461.5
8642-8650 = 8649.0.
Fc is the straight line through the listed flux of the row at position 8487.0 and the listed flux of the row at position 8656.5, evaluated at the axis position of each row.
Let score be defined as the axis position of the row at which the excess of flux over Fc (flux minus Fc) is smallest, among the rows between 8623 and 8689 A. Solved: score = 8662.5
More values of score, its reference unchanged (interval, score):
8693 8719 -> 8718.0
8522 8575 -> 8542.5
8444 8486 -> 8463.0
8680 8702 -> 8680.5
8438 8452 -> 8439.0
